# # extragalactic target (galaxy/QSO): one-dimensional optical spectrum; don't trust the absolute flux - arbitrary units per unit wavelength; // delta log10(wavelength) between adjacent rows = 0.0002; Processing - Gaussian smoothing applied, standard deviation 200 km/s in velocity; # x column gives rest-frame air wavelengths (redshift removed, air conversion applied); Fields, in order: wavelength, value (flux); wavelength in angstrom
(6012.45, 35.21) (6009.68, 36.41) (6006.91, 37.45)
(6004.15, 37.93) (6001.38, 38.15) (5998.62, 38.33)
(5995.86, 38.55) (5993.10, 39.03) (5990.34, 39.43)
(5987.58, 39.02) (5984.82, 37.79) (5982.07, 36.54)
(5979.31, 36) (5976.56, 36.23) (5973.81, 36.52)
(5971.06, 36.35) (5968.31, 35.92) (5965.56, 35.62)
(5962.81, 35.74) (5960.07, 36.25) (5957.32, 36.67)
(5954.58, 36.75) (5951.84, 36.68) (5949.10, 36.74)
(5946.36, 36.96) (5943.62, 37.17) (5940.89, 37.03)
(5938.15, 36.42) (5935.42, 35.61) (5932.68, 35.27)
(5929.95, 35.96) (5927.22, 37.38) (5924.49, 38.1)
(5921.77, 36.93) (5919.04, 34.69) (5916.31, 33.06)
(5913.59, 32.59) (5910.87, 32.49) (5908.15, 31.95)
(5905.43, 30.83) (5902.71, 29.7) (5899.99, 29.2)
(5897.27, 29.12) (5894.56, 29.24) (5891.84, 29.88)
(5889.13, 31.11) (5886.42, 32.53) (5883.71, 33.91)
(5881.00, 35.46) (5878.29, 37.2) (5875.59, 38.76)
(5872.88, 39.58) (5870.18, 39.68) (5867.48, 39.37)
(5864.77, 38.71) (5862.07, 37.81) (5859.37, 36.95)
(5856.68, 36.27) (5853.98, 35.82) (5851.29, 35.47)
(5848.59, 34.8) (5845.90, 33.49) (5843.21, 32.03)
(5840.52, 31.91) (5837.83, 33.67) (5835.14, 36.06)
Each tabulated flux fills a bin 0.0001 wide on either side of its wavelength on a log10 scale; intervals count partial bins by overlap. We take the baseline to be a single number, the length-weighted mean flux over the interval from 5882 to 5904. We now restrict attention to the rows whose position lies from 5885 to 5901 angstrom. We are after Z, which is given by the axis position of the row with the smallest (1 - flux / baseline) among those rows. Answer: 5886.42 angstrom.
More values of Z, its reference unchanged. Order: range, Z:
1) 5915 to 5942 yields 5924.49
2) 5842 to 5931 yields 5870.18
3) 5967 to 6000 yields 5990.34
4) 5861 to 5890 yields 5870.18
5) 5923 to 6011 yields 5990.34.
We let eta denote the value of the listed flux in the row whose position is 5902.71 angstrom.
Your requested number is 29.7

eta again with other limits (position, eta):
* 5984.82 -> 37.79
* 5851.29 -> 35.47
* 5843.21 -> 32.03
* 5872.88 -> 39.58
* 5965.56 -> 35.62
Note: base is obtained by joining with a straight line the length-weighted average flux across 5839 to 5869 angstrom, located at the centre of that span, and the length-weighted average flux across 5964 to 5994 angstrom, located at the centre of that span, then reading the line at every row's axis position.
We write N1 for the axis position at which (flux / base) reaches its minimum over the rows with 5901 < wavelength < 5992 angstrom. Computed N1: 5902.71 angstrom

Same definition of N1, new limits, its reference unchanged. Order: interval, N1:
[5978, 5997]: 5979.31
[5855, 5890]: 5889.13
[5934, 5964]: 5962.81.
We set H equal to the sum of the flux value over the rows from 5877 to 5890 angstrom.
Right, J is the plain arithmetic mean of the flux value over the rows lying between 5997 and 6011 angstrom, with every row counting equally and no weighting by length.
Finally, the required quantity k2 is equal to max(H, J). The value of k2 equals 170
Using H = 170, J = 37.7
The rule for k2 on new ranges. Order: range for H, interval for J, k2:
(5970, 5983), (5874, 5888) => 182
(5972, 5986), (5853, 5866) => 183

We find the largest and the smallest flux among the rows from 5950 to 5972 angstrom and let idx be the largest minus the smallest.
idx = 1.1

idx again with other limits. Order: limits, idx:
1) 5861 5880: 2.5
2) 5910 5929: 5.6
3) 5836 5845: 1.8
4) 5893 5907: 1.7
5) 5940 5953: 0.5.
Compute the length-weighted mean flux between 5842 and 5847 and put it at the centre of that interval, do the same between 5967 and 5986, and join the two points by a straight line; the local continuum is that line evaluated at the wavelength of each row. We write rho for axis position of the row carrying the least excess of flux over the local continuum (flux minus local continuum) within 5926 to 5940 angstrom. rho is 5932.68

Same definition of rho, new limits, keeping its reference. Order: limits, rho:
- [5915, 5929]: 5916.31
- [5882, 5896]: 5894.56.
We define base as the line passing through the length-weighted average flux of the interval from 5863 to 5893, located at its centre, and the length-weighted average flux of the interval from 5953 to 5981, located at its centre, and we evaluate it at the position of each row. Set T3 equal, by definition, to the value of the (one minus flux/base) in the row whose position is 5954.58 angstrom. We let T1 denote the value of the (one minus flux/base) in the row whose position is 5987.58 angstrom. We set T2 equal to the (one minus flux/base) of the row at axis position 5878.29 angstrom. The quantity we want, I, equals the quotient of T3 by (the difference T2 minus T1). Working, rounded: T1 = -0.08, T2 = -0.031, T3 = -0.02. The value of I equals 0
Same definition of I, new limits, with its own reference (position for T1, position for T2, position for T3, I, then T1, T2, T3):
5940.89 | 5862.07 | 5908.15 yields -5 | -0.02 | -0.049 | 0.12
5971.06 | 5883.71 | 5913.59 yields 2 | 0.00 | 0.060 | 0.10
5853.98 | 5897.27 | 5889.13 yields 1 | 0.01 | 0.194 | 0.14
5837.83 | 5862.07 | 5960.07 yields 0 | 0.07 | -0.049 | 0.00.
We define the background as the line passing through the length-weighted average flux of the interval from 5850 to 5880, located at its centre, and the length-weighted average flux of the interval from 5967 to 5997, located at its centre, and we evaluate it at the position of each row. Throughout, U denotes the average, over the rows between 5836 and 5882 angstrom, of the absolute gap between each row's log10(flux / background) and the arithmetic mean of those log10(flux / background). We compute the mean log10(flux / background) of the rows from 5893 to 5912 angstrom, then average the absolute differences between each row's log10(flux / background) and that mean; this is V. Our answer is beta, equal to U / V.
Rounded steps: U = 0.025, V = 0.017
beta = 1.5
